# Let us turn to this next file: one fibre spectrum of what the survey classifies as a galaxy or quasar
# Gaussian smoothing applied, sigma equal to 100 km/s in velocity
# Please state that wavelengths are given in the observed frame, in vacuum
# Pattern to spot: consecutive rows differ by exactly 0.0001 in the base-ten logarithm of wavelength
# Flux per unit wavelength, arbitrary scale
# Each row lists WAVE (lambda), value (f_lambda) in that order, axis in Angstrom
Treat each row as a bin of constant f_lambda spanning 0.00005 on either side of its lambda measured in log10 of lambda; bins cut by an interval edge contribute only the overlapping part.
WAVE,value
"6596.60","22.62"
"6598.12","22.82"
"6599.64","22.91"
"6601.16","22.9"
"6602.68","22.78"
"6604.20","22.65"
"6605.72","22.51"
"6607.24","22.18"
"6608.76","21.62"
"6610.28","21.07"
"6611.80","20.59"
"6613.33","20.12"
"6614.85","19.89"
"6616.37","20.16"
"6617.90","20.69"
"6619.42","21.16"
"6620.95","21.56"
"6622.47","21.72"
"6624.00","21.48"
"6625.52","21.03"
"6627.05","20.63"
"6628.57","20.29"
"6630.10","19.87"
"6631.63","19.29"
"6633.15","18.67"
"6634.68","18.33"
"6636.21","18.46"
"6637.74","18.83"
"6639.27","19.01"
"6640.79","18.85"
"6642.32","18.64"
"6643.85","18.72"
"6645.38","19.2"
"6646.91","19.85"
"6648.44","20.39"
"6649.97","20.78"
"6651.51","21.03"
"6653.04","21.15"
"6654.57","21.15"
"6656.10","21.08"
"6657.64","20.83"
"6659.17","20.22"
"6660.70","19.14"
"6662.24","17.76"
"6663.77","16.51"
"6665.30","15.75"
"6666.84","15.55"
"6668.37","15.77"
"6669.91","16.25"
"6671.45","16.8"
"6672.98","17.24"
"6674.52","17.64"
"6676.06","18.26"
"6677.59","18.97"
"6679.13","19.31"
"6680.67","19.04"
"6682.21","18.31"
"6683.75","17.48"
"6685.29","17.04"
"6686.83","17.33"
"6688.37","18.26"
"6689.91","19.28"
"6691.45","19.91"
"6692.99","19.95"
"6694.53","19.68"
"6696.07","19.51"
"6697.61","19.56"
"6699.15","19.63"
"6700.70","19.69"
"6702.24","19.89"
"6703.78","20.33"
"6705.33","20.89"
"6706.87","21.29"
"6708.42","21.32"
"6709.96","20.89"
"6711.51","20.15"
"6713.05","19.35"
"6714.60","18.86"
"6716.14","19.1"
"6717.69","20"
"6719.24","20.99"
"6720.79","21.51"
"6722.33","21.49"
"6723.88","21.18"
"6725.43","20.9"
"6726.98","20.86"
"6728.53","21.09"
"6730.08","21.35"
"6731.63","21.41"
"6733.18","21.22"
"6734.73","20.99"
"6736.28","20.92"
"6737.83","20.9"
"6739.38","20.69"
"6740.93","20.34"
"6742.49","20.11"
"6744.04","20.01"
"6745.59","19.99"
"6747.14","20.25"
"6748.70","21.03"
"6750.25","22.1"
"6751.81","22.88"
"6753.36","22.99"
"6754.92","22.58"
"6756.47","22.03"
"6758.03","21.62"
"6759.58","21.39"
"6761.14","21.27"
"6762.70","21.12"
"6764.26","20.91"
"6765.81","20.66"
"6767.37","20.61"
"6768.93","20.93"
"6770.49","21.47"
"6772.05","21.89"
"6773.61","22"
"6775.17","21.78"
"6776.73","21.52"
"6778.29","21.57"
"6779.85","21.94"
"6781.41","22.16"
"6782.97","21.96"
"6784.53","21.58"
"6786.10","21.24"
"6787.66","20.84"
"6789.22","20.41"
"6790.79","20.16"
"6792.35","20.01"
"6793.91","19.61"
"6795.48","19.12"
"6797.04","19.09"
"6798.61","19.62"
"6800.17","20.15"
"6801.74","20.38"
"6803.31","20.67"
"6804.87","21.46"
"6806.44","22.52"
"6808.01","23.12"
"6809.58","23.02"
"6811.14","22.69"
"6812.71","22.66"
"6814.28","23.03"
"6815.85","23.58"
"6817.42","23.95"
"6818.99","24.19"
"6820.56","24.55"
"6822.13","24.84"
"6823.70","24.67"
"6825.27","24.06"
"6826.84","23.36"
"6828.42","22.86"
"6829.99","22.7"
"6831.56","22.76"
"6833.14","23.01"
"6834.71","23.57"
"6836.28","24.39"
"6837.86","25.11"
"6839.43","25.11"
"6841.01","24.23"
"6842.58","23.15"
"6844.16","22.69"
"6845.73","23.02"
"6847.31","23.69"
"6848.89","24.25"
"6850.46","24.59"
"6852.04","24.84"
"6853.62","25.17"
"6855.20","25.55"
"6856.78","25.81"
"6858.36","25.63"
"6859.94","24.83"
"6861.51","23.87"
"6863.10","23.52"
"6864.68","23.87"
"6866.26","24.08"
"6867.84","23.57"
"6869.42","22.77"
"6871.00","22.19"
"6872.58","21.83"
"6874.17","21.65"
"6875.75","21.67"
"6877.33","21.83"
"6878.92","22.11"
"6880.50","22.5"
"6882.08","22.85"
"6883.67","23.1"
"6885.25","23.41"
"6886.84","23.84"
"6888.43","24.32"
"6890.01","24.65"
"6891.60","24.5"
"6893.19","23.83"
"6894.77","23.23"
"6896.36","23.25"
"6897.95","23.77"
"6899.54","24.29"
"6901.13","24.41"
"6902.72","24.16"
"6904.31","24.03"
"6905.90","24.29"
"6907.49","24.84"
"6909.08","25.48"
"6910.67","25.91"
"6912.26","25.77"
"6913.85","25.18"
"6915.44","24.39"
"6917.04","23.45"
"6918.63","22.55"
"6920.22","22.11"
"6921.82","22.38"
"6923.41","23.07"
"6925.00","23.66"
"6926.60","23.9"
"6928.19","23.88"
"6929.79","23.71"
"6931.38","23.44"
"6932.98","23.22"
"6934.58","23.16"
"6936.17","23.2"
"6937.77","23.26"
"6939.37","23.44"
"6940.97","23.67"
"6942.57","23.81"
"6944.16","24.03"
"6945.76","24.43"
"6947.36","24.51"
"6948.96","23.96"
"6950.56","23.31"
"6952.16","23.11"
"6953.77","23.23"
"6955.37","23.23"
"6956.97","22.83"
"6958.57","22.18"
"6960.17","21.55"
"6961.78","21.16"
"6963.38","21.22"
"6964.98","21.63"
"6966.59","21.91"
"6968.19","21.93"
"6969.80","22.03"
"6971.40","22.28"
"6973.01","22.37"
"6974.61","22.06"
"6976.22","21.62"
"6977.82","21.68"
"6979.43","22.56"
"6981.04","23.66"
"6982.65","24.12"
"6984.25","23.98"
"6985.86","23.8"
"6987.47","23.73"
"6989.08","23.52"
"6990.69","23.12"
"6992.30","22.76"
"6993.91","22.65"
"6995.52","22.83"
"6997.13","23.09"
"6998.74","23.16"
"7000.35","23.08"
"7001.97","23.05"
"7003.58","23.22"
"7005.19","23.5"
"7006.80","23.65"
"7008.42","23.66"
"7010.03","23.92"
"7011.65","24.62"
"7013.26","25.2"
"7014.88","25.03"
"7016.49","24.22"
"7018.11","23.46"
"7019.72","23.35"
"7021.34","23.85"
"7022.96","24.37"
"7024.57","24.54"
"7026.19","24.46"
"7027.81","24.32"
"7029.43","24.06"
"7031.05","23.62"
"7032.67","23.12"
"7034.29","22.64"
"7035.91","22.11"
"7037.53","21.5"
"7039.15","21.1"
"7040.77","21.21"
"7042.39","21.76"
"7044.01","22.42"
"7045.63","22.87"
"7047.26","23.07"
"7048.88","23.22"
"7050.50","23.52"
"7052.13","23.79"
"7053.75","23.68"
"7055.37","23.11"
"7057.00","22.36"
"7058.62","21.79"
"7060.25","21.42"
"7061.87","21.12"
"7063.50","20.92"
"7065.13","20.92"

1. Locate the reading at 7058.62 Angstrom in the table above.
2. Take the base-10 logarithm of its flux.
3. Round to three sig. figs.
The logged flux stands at 1.34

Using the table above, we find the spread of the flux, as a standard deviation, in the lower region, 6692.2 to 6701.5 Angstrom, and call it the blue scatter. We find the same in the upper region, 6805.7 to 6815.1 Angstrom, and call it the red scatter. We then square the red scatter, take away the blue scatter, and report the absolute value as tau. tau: 0.09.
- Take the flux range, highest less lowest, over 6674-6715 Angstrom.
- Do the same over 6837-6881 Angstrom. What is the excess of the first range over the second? 0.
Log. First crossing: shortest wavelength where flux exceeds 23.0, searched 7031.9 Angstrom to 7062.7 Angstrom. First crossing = 7032.67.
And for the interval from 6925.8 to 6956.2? 6926.60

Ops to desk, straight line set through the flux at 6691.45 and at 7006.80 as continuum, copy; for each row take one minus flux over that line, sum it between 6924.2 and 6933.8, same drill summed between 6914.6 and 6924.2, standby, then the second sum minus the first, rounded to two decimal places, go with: 0.14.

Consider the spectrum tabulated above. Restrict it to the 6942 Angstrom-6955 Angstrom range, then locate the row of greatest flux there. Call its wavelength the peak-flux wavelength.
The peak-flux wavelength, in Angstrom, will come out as 6947.36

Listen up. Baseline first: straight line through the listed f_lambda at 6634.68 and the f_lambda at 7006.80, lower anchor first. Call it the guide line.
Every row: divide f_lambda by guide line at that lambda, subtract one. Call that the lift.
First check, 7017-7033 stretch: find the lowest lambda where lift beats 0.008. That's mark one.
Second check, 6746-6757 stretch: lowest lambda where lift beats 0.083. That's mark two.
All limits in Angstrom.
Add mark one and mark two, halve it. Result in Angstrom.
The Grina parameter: 6886.6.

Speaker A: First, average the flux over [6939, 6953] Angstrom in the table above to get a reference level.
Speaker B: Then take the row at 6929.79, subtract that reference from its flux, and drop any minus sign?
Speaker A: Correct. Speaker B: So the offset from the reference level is 0.1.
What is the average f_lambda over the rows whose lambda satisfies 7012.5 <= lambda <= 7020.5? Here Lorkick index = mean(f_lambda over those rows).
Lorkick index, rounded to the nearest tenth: 24.3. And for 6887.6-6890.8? 24.5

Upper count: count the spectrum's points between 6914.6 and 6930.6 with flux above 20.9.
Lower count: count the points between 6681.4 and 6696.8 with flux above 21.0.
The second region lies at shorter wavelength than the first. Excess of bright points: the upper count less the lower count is 10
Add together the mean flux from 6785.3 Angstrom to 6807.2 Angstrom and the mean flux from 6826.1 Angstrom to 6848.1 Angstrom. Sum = 43.9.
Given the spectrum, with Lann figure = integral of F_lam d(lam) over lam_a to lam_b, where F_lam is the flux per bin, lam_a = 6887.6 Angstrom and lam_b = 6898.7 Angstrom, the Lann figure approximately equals 266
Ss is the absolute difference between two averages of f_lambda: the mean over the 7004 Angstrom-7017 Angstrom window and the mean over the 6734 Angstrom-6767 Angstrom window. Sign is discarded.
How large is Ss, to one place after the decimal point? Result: 3.0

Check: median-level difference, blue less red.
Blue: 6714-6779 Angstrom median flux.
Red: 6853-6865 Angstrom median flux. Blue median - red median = -3.9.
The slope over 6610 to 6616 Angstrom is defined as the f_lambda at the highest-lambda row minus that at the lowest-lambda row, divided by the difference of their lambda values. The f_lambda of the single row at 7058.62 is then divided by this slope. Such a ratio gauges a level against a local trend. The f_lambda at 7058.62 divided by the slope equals -84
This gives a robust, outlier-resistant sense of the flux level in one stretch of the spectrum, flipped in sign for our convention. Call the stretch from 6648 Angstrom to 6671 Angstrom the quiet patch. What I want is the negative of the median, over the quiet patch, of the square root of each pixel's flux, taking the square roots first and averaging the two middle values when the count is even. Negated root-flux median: -4.5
